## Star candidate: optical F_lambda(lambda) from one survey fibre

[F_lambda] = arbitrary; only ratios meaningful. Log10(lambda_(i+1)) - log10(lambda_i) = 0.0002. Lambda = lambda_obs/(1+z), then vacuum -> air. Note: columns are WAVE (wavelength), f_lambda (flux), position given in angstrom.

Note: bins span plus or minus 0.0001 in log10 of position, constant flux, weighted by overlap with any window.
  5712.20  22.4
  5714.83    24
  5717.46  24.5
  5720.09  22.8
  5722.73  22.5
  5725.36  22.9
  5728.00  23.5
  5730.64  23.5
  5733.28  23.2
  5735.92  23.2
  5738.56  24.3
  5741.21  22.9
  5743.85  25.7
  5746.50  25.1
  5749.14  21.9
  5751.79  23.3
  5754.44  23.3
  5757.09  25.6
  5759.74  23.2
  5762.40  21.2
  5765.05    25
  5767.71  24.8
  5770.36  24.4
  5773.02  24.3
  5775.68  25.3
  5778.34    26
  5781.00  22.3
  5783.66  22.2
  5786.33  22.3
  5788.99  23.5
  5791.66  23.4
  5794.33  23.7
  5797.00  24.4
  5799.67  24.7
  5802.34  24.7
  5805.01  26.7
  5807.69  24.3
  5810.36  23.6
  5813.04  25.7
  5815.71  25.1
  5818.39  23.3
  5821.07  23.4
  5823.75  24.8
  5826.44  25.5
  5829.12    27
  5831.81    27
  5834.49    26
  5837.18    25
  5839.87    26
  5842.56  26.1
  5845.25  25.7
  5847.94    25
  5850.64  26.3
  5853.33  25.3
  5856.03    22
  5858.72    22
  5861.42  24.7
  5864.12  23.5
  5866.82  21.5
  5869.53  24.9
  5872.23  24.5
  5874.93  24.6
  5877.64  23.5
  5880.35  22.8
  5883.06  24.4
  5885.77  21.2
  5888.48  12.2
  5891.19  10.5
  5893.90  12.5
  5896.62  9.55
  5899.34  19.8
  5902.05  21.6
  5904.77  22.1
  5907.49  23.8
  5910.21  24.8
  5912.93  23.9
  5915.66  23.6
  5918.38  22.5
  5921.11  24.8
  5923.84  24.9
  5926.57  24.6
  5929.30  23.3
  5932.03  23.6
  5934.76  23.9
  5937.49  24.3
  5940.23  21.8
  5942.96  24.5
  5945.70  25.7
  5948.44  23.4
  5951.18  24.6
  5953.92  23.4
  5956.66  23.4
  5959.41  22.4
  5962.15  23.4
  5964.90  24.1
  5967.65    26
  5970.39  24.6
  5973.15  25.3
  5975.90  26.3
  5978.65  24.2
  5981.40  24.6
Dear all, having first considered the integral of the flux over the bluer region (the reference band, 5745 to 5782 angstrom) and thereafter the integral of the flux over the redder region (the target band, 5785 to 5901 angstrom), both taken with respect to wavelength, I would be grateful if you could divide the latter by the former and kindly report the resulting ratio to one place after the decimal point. 3.0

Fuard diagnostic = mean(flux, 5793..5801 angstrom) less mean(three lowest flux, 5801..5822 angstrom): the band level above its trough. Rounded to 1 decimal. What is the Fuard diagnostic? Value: 0.8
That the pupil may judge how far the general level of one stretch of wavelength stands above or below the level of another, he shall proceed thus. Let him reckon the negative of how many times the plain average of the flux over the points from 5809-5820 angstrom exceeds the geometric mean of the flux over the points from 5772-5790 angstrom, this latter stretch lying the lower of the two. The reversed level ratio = -1.03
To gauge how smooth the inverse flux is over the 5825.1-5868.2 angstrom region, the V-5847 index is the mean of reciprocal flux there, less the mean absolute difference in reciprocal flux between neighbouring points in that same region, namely 0.0384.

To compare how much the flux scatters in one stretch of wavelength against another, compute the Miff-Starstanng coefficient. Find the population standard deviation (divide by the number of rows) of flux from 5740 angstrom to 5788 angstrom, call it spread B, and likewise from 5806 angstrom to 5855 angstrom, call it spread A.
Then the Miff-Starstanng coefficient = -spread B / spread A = -1.3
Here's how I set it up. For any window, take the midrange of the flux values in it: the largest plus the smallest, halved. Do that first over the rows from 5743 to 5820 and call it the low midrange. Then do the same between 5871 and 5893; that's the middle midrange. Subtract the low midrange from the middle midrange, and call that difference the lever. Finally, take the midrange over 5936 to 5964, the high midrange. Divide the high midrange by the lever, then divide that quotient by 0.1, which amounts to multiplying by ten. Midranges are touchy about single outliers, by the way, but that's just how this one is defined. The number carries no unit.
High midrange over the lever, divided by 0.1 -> -37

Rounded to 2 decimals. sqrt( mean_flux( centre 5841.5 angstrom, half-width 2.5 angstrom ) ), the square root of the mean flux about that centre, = 5.10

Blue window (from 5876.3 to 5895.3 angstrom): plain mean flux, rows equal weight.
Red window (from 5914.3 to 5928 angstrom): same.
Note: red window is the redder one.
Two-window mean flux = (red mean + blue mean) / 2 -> 21.1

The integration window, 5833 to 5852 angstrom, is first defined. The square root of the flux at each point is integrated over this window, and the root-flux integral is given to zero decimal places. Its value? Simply 96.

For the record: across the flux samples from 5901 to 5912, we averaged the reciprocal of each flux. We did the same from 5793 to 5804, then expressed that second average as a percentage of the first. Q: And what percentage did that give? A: 94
